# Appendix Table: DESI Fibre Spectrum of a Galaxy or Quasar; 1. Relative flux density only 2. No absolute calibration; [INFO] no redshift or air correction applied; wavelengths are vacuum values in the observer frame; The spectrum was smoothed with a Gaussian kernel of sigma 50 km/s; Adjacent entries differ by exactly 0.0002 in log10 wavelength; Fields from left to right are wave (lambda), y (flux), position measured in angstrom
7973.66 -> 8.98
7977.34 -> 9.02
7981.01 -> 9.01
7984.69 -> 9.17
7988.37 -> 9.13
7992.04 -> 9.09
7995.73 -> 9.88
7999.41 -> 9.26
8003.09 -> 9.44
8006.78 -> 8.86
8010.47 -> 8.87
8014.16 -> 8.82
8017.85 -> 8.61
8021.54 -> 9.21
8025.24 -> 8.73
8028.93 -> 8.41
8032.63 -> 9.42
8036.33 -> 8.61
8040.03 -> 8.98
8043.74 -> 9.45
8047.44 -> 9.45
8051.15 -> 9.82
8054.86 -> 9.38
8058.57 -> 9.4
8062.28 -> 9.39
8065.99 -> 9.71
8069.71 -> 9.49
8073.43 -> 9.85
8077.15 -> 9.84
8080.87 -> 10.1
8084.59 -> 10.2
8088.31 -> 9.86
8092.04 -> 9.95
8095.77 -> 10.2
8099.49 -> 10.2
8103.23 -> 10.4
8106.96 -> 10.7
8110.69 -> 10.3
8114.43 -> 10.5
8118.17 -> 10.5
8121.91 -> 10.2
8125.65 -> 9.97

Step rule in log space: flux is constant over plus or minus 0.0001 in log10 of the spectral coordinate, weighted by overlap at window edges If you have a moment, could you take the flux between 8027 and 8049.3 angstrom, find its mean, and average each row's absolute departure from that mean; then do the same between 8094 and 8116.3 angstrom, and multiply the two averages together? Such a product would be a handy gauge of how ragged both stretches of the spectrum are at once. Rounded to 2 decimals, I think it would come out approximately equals 0.06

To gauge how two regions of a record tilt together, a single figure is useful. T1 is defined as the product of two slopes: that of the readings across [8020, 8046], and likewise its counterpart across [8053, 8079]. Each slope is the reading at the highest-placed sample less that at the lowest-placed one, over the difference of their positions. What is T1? 0.0002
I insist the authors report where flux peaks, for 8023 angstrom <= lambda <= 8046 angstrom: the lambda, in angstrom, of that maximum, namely 8043.74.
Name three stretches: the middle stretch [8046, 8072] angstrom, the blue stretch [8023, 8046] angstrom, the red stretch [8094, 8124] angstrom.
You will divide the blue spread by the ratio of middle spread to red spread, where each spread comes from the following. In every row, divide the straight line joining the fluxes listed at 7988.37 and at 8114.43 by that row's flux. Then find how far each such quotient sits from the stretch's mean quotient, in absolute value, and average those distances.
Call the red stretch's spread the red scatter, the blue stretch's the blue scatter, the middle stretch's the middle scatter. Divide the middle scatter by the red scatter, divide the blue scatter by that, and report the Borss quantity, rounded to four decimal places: 0.0279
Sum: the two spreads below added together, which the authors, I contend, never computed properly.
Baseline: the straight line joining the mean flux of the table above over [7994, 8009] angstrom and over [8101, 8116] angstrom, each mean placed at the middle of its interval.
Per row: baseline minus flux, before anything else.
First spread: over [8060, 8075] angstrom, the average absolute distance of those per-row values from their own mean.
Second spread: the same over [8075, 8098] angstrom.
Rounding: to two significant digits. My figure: 0.29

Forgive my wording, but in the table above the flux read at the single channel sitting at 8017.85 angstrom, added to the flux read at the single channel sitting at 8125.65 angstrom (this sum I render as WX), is 18.6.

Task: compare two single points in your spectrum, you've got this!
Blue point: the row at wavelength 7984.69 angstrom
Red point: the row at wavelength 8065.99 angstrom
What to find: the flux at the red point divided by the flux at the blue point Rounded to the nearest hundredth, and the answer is 1.06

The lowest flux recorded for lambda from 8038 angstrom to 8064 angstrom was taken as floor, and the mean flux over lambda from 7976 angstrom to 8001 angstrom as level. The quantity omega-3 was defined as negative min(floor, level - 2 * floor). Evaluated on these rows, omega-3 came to 8.7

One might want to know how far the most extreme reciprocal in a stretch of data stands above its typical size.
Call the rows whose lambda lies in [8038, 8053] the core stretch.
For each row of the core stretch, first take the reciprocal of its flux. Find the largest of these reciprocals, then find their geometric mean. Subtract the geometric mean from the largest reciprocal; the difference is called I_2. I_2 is 0.0052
